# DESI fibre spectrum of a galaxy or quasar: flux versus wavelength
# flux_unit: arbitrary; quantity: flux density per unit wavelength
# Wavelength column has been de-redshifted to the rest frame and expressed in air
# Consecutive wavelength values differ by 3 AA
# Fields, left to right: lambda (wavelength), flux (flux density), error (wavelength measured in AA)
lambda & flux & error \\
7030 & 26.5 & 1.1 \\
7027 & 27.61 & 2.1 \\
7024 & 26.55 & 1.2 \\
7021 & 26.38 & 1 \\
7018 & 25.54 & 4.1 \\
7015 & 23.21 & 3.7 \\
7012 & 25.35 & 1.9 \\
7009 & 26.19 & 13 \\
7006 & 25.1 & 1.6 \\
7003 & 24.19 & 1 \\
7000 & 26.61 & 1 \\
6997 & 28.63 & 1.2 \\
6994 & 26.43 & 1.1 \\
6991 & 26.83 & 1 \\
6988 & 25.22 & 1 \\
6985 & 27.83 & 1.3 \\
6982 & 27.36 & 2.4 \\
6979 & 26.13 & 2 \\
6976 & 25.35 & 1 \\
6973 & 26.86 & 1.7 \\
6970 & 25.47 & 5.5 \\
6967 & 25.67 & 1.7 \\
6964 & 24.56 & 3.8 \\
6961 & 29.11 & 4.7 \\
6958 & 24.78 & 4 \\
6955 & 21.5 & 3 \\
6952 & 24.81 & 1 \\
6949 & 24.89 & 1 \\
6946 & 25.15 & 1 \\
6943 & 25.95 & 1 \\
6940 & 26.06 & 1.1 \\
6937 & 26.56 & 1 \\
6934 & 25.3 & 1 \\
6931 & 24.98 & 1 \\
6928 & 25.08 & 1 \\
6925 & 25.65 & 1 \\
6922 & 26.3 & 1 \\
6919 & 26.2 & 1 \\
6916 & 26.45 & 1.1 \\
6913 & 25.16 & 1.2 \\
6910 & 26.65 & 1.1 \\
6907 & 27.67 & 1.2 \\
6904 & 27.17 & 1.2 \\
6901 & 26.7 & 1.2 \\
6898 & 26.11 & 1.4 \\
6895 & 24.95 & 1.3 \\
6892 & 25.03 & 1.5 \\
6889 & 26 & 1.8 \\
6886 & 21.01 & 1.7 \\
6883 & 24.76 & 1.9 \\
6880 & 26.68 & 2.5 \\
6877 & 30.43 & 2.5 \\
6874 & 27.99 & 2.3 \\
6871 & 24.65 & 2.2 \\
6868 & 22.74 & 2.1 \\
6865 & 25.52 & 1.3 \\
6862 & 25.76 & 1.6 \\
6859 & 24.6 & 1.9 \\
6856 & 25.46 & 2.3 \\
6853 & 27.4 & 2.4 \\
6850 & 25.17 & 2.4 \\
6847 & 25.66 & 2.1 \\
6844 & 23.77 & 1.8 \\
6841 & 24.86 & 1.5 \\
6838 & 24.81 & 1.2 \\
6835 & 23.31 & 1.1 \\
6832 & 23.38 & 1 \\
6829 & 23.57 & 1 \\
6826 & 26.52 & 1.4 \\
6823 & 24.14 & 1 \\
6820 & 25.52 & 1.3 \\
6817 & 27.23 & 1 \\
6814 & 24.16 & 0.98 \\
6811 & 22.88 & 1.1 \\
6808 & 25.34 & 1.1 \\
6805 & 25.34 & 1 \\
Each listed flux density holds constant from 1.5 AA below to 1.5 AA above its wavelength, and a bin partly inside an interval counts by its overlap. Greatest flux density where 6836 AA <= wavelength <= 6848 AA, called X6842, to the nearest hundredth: 25.66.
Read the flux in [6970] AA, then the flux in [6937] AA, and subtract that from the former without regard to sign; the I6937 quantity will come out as 1.1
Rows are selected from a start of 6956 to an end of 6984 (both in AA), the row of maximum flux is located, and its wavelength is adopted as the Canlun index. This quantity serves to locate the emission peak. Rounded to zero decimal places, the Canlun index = 6961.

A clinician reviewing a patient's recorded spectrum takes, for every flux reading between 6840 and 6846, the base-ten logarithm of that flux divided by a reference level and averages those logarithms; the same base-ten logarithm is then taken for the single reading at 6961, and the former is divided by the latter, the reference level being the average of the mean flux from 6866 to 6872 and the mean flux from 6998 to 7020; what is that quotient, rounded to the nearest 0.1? 0.0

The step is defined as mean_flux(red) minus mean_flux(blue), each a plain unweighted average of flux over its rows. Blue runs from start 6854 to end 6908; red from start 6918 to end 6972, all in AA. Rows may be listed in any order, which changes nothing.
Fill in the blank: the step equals -0.3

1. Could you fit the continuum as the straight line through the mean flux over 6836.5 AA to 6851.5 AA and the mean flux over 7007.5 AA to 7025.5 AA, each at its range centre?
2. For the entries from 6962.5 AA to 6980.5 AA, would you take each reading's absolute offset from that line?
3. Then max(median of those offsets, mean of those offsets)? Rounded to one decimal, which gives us 0.6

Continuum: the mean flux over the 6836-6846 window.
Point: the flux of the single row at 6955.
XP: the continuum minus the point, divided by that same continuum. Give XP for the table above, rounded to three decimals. 0.122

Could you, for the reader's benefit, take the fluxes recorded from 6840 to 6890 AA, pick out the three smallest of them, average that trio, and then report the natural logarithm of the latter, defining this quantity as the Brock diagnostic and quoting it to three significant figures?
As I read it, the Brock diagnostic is 3.11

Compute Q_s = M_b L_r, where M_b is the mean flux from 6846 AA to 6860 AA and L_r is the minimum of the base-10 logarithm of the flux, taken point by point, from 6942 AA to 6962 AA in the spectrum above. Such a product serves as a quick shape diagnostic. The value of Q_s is 34.2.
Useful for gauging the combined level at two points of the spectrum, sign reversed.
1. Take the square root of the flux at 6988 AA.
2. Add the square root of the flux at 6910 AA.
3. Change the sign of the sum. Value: -10.2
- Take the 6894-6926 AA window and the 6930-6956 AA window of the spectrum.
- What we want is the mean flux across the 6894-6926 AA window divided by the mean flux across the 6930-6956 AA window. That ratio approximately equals 1.05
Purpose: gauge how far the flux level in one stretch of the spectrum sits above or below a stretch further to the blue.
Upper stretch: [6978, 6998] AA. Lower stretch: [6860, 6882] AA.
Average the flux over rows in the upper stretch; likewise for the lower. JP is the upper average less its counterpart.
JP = 0.7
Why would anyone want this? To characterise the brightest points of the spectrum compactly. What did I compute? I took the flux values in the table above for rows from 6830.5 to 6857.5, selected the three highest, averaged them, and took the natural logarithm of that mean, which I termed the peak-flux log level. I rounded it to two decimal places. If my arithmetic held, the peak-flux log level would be 3.26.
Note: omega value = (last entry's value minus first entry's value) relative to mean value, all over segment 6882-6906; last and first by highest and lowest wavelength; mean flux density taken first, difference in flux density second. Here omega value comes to 0.10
